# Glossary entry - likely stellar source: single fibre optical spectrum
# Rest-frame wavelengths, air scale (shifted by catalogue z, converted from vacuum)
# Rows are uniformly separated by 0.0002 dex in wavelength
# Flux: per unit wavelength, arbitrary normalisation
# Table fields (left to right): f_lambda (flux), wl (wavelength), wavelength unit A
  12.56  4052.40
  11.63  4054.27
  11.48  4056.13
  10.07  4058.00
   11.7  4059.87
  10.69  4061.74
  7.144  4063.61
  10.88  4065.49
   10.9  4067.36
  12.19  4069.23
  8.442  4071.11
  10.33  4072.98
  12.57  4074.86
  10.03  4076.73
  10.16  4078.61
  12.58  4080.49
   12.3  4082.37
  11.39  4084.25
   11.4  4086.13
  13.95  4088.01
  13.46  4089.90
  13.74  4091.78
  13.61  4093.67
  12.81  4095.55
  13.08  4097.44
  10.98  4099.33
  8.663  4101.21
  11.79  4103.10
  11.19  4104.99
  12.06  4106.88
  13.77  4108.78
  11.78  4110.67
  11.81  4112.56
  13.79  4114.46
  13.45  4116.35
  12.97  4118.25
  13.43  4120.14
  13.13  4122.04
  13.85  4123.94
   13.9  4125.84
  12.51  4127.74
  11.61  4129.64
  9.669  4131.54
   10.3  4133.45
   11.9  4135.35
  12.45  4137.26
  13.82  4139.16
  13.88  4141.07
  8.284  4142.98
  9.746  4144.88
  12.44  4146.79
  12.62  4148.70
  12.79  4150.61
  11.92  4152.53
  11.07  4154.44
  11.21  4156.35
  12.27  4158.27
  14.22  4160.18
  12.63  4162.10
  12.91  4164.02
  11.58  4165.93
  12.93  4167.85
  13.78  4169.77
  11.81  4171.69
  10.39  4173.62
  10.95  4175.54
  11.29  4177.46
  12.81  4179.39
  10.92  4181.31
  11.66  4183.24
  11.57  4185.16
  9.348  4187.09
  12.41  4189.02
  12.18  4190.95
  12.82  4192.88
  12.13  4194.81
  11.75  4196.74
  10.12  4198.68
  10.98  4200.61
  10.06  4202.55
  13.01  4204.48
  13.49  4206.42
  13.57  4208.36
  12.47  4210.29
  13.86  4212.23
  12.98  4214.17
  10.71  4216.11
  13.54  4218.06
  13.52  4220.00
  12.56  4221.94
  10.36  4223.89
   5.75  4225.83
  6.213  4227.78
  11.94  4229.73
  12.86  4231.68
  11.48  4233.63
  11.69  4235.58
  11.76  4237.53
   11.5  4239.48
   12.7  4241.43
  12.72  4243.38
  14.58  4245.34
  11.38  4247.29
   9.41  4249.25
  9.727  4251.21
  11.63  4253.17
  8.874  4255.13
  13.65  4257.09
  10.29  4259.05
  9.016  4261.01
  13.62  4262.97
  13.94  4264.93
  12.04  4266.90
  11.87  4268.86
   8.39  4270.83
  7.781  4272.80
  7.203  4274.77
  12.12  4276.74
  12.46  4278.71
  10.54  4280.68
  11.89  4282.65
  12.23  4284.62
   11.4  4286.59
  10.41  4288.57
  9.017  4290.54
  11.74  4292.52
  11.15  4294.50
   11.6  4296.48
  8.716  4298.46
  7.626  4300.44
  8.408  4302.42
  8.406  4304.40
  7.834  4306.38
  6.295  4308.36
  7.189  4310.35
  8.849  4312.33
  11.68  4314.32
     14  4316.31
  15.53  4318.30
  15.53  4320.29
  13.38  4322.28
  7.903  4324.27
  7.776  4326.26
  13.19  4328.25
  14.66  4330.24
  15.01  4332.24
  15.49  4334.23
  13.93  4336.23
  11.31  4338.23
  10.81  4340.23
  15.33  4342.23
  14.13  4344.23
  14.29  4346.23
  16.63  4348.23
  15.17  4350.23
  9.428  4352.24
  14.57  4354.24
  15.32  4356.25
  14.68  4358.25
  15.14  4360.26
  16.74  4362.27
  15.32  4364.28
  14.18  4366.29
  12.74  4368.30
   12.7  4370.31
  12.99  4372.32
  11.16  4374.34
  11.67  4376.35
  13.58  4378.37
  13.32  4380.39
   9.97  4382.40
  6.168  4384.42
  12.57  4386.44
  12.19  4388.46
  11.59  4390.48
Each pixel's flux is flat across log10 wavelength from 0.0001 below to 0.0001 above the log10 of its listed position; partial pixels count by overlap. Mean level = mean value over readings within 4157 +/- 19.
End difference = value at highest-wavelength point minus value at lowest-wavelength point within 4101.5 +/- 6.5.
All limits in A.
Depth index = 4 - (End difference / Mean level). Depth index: 4.06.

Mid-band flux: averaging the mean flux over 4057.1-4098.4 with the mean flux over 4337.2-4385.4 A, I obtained 12.4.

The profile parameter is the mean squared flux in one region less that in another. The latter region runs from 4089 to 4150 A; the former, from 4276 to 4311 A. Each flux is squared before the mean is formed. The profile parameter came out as -50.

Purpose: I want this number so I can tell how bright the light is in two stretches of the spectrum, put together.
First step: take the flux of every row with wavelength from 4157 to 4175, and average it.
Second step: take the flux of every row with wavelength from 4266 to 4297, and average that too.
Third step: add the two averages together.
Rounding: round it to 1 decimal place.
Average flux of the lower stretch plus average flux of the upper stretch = 23.2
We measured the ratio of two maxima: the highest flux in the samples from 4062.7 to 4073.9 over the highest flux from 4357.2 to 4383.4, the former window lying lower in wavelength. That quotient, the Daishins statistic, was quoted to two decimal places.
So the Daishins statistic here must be 0.73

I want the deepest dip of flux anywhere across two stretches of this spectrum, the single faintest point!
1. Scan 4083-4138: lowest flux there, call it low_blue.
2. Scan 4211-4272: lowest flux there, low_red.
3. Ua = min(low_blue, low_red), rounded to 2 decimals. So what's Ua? 5.75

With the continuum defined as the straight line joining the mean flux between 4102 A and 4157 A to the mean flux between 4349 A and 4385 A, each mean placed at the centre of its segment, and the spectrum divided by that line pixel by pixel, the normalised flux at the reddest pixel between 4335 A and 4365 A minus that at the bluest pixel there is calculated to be 0.10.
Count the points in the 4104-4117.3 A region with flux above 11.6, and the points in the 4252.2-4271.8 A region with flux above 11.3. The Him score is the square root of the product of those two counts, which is 6.0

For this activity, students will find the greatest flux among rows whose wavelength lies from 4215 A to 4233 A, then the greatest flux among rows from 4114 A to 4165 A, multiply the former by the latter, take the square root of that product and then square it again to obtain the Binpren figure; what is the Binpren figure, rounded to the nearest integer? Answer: 193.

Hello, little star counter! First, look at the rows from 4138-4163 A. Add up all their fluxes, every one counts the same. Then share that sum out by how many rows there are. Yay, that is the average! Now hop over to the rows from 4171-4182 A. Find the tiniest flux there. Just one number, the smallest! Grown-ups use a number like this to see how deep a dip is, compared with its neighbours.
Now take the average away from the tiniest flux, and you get -1.7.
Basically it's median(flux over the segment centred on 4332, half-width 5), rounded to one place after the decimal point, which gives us 14.7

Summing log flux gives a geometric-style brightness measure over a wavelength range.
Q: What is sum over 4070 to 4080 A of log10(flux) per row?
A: 5.0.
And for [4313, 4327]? 7.5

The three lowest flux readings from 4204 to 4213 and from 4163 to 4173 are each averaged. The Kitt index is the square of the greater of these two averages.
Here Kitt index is 169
